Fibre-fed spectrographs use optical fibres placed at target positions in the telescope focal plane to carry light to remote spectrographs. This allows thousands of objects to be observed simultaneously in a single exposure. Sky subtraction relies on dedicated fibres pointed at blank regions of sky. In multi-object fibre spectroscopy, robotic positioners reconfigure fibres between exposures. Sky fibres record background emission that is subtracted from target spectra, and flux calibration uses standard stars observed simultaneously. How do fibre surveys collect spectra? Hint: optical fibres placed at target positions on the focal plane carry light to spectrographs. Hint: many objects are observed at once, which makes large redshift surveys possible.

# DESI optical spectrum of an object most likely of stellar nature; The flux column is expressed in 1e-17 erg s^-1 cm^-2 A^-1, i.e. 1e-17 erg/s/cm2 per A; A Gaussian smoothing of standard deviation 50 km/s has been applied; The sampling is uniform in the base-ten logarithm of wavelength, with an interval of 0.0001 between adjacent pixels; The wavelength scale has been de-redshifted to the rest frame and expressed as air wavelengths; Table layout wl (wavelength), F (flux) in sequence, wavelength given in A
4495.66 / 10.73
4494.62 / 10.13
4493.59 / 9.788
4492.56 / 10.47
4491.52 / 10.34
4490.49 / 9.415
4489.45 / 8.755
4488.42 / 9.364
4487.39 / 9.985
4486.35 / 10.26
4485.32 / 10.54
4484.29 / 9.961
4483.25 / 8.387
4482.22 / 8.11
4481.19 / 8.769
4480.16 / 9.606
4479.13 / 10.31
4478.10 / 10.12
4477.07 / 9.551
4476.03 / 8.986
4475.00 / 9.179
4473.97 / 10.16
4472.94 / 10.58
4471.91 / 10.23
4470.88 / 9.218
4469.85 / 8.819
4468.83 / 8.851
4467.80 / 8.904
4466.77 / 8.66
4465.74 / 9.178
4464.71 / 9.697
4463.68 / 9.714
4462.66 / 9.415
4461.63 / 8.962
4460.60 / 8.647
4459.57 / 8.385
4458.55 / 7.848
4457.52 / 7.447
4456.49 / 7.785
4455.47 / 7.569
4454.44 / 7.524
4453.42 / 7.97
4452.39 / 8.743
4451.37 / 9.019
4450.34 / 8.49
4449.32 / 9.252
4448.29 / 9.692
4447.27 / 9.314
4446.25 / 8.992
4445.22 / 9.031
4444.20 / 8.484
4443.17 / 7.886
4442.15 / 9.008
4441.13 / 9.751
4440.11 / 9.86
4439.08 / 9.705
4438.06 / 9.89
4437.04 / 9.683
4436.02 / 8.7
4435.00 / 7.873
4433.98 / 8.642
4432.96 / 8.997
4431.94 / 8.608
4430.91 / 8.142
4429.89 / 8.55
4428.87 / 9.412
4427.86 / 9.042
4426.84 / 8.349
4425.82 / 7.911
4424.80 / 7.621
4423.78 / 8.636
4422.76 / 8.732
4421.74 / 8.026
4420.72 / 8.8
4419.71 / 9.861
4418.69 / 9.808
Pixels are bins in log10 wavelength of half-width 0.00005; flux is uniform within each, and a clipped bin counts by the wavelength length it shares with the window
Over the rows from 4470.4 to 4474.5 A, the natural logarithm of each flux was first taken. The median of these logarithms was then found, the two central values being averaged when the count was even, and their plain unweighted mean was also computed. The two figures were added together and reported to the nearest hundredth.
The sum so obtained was 4.63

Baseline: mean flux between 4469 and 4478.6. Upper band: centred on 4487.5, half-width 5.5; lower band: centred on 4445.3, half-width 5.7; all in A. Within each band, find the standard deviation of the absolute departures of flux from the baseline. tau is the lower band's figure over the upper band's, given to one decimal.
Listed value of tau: 1.2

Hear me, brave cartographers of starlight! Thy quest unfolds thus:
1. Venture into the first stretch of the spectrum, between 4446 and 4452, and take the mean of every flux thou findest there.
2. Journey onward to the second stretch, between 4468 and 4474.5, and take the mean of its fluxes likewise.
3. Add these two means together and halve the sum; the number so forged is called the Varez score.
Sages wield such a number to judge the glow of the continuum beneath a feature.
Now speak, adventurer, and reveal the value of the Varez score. 9.4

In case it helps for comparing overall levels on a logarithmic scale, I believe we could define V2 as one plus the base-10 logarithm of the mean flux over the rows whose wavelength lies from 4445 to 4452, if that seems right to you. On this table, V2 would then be 1.96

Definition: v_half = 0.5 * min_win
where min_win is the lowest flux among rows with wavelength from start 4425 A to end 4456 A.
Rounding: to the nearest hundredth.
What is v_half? 3.76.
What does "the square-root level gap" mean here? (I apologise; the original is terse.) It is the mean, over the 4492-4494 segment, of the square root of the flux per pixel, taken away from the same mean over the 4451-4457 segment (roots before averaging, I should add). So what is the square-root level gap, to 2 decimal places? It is -0.34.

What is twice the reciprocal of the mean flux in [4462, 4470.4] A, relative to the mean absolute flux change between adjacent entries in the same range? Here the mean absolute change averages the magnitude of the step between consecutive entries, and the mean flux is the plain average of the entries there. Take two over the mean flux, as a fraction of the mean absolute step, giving 0.91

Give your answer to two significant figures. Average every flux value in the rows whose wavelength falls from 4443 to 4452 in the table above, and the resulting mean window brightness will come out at 8.9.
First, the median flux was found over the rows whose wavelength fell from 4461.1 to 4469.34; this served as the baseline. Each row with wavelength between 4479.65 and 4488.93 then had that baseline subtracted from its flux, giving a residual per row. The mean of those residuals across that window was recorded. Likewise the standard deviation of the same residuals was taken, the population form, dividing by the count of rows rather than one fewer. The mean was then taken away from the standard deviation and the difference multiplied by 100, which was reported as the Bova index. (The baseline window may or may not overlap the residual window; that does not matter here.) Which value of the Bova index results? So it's 43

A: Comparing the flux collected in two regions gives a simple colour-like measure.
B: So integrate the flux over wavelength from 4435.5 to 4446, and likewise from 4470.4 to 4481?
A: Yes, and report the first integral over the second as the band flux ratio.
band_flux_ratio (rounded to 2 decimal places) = 0.93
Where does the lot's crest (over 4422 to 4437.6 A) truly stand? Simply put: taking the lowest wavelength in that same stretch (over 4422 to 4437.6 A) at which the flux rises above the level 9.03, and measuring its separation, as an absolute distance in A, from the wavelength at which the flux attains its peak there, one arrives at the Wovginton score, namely 9.2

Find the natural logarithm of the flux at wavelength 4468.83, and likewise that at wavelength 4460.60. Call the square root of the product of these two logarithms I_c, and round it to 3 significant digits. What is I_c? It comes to 2.17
